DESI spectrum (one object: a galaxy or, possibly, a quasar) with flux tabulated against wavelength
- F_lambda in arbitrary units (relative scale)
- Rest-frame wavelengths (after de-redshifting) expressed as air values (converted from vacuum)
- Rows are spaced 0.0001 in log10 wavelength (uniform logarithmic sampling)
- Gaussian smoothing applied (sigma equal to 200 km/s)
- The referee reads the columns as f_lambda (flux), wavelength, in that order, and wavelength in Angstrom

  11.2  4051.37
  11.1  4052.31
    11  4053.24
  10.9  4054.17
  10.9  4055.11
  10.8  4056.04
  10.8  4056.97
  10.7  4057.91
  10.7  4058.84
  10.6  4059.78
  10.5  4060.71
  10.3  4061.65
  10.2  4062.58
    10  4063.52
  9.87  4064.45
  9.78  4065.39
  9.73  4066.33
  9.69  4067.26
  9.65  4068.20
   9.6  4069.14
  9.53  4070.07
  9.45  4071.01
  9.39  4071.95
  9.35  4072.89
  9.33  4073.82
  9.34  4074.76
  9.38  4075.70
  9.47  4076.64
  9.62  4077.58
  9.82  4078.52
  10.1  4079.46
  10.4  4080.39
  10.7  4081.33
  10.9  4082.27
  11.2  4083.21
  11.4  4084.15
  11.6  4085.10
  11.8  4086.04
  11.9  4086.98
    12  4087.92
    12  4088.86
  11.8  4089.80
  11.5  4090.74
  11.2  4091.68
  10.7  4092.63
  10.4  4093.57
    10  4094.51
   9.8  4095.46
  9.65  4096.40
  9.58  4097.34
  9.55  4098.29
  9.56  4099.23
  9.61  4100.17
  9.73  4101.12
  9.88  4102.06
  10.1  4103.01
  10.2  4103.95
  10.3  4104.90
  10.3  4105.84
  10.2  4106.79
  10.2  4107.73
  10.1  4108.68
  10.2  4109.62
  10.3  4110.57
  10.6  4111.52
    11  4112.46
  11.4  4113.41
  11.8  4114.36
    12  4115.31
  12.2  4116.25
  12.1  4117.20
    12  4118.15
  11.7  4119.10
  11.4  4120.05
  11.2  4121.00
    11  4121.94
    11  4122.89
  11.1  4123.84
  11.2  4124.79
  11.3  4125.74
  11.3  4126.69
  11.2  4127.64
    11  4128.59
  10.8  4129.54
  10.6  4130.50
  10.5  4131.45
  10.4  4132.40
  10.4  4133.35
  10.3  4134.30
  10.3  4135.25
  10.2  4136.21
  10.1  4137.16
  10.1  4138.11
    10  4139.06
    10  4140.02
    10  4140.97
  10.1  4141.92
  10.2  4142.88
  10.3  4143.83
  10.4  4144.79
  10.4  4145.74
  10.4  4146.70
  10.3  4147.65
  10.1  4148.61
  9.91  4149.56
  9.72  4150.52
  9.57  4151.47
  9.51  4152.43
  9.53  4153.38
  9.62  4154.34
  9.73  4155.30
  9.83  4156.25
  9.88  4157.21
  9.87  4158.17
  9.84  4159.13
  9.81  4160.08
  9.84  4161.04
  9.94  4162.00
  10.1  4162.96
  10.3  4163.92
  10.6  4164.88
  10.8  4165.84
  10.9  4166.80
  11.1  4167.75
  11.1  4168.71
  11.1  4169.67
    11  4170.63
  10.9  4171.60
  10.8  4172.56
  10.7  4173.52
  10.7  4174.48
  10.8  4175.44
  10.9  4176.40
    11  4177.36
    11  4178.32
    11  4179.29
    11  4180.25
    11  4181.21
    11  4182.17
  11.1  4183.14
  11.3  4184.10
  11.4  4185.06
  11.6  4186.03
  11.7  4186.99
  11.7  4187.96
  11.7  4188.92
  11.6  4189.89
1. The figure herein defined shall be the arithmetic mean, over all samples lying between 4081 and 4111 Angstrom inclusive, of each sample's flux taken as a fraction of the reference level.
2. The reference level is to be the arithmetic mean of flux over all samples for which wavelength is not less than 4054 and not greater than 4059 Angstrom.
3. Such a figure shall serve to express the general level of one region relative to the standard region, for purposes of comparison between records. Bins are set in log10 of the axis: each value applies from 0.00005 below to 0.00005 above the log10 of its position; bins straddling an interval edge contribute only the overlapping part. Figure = 0.98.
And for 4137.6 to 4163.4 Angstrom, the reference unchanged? 0.92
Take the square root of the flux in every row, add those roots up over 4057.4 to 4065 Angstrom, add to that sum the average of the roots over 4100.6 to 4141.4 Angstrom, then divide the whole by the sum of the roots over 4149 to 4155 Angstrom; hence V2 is 1.6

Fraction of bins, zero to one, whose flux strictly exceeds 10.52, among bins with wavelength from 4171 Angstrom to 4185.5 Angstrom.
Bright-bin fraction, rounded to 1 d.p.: 1.0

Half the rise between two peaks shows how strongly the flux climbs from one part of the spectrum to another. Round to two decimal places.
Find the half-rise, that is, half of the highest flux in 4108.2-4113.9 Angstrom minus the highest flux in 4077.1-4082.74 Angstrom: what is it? 0.25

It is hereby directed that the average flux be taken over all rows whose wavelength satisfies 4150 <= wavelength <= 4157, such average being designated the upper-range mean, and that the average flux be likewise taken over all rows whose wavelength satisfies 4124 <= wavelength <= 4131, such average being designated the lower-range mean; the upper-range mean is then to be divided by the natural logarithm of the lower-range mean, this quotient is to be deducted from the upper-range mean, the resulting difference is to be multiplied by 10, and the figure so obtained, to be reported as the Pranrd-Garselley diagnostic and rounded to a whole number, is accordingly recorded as 56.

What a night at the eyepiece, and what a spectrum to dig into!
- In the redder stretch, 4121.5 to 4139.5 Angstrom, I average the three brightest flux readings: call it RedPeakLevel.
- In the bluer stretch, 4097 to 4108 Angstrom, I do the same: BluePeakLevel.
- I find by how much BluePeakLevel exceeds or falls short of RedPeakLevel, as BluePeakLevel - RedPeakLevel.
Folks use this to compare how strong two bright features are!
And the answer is -1.0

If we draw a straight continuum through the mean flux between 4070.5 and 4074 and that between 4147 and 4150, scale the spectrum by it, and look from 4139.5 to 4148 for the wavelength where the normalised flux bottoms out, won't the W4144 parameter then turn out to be 4140.97 Angstrom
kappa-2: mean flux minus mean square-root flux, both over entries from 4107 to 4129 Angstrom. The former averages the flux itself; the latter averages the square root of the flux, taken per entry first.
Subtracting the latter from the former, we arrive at 7.84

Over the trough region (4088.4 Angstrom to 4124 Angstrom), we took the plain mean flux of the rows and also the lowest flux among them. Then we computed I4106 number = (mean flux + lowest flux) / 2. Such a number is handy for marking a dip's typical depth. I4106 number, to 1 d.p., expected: 10.1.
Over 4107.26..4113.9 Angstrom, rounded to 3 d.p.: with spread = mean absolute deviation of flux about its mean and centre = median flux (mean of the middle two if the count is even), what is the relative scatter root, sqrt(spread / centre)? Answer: 0.195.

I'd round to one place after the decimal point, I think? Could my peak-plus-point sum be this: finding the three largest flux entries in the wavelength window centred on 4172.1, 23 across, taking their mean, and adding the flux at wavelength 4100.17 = 20.7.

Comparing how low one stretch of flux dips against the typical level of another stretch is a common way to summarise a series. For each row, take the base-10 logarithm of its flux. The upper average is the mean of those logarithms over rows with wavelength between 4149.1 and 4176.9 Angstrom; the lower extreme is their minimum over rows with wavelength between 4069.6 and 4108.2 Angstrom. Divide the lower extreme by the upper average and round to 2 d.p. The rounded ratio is 0.96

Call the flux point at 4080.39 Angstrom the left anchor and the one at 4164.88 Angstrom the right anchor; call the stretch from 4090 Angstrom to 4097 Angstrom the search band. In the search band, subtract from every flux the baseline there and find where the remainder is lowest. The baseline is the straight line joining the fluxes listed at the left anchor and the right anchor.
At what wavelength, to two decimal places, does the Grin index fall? 4096.40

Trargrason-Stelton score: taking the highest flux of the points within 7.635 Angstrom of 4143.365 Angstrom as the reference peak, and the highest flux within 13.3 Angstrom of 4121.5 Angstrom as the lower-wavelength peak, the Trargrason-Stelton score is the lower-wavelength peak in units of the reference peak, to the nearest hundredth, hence 1.17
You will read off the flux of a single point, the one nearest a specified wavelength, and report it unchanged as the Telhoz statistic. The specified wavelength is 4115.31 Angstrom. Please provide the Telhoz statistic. 12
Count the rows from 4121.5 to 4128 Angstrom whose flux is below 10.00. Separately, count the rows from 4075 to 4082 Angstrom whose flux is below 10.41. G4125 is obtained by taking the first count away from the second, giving 6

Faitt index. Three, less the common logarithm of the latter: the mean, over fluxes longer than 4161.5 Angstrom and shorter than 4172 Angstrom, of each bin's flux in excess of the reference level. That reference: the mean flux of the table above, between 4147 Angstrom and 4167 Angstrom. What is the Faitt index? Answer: 3.14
